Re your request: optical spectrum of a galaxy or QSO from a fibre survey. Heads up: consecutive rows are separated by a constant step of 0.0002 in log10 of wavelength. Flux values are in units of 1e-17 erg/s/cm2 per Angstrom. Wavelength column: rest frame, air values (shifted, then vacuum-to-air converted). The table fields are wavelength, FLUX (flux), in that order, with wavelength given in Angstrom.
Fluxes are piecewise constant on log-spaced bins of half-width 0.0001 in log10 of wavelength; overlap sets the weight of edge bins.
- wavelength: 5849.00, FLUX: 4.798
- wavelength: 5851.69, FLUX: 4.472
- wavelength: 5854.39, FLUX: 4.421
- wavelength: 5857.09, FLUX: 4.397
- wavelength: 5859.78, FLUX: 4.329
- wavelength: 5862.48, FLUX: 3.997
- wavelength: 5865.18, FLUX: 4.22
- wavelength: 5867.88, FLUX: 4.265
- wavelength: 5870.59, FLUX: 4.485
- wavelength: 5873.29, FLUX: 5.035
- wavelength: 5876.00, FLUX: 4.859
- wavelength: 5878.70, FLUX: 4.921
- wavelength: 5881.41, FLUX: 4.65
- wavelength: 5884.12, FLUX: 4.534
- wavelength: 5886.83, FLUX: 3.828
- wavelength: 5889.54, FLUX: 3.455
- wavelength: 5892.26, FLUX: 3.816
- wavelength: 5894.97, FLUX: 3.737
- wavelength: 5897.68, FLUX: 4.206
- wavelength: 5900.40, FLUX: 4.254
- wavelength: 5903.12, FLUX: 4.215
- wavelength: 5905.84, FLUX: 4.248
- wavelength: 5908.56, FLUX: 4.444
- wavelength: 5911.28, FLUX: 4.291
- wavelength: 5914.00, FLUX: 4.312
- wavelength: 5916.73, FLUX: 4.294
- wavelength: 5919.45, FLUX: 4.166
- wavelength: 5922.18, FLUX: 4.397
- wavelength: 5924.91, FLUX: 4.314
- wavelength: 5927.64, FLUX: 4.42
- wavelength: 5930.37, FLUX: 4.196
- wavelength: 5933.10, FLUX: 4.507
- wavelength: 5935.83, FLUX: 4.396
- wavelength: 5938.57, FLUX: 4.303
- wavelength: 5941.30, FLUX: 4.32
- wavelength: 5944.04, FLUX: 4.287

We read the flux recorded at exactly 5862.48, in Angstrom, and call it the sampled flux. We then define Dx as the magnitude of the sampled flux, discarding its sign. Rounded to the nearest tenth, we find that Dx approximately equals 4.0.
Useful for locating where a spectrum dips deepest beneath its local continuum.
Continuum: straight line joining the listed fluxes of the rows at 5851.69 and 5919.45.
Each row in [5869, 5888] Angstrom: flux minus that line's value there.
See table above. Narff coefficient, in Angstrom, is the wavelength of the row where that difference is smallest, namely 5886.83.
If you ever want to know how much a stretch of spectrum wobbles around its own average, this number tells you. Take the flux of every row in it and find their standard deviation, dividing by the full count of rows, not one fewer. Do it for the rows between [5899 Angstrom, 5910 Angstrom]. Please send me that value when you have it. 0.090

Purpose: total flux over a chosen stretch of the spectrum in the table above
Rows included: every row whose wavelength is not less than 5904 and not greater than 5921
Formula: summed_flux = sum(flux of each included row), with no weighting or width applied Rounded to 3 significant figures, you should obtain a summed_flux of 25.8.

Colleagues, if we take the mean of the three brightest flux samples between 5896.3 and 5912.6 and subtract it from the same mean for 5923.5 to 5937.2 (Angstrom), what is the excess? 0.11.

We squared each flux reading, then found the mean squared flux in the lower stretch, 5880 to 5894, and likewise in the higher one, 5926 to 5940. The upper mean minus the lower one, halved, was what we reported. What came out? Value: 1.2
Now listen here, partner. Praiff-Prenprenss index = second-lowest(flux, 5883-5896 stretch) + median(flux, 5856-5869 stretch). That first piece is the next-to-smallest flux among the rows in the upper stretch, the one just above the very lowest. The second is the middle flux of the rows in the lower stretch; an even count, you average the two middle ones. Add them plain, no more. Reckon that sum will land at 8.00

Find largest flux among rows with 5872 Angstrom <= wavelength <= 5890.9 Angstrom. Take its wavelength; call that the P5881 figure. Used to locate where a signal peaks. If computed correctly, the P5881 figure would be 5873.29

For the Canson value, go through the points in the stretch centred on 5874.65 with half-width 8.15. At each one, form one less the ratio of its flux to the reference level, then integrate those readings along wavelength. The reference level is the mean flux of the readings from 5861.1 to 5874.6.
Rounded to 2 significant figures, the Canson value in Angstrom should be -1.1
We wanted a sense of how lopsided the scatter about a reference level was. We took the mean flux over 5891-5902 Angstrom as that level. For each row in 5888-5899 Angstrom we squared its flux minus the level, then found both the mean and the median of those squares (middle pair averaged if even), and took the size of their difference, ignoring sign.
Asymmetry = 0.06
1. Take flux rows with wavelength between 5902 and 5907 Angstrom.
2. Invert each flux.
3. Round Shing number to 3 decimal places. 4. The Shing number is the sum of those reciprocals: 0.473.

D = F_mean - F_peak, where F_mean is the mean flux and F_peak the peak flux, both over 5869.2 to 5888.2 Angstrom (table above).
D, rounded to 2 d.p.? -0.42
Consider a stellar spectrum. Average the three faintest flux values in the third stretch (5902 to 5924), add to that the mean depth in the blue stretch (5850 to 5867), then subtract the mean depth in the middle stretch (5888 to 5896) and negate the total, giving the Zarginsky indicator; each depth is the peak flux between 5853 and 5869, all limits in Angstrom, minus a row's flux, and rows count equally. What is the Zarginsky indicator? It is -3.6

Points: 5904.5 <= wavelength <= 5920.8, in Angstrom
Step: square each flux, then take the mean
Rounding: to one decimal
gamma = 18.4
